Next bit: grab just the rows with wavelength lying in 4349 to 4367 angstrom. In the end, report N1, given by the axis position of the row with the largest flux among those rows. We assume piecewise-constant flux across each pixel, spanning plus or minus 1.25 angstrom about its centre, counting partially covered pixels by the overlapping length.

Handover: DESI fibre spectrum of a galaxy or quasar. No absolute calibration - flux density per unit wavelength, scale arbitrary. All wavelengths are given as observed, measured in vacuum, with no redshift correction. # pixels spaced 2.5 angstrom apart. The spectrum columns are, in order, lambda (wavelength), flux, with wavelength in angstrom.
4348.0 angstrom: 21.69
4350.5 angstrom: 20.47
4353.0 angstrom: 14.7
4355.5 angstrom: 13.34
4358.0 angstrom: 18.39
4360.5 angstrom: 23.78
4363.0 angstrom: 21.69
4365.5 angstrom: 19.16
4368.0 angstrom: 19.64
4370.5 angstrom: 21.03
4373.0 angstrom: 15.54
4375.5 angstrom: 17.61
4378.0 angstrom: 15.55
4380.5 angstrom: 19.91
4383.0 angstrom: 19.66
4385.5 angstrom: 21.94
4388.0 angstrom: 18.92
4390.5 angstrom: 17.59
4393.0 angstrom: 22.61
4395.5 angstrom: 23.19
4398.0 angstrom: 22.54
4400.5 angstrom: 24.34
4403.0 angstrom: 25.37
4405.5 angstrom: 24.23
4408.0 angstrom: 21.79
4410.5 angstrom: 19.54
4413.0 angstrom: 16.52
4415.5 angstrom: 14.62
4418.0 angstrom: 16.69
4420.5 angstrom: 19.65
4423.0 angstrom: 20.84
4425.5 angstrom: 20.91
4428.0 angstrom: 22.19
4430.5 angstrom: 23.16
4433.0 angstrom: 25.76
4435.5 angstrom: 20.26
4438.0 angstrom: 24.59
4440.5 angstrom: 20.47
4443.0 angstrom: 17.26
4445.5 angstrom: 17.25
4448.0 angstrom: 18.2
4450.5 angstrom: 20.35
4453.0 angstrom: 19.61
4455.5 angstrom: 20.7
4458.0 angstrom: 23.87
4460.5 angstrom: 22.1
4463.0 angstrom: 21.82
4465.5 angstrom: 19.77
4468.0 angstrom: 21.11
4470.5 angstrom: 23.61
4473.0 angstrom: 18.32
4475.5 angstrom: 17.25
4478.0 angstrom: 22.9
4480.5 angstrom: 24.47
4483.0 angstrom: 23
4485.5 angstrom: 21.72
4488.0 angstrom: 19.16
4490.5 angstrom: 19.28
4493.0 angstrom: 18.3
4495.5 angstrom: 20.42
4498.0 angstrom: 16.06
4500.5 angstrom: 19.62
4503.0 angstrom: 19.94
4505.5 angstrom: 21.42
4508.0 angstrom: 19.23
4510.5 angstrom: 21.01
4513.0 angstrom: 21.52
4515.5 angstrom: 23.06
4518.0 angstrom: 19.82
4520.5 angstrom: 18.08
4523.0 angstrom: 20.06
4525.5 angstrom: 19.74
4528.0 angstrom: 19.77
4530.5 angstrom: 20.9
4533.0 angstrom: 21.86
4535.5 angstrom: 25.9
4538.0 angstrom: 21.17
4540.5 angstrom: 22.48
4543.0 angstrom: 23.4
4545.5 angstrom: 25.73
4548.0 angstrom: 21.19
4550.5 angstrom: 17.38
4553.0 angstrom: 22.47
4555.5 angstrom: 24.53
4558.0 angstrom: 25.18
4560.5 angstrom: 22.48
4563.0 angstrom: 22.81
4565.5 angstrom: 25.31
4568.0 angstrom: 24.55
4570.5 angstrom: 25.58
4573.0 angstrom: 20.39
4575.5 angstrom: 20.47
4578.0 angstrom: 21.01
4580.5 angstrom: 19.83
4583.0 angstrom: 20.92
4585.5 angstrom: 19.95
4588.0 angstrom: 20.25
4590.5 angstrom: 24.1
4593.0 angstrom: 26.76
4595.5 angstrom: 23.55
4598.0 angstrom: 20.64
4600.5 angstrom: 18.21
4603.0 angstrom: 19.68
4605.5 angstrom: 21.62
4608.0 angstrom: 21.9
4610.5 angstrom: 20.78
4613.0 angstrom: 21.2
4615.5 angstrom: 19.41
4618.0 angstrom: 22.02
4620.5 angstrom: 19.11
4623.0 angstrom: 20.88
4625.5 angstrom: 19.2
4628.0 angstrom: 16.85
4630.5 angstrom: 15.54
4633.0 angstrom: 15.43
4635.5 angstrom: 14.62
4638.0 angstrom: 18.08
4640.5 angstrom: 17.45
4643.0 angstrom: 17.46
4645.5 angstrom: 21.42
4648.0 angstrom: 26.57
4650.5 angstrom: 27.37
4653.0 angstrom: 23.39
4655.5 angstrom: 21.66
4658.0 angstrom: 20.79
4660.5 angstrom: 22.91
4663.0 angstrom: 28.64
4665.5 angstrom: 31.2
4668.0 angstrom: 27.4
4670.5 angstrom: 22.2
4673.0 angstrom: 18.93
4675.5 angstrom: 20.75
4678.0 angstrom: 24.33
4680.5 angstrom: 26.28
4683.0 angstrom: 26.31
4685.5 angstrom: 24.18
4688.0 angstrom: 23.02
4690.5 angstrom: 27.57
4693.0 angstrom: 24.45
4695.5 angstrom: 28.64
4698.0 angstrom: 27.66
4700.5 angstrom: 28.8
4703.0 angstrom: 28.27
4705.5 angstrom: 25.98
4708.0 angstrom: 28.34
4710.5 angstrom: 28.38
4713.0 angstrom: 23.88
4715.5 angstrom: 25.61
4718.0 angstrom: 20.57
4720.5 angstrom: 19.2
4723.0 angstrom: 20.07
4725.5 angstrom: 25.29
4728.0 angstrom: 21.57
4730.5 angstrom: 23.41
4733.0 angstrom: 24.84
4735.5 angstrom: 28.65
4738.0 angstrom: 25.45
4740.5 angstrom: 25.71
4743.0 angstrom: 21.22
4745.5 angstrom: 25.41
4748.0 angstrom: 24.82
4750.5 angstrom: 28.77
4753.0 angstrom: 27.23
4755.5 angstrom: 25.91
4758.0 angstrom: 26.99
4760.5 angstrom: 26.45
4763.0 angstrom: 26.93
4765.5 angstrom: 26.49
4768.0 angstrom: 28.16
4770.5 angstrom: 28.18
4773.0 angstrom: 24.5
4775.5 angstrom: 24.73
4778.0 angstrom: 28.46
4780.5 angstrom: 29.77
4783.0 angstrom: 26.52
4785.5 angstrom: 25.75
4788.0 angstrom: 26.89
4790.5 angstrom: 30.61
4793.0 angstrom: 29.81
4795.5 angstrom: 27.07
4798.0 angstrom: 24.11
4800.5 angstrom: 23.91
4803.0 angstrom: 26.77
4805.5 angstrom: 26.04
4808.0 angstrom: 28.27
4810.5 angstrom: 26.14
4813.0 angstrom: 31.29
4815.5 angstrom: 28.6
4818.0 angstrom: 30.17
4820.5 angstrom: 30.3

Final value 4360.5 angstrom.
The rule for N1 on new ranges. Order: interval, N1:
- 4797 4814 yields 4813.0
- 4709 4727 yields 4710.5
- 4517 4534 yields 4533.0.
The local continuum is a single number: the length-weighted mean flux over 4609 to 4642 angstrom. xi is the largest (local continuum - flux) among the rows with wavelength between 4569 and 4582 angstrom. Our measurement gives -1.3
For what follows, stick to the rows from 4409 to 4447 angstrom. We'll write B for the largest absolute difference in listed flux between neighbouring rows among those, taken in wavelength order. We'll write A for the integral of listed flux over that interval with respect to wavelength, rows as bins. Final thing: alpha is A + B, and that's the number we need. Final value 765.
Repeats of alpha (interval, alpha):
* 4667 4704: 938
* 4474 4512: 775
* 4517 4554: 794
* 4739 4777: 997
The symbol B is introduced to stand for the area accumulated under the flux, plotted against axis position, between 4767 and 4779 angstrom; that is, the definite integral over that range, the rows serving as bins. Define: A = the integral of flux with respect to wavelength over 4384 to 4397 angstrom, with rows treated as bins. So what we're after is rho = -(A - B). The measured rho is 50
